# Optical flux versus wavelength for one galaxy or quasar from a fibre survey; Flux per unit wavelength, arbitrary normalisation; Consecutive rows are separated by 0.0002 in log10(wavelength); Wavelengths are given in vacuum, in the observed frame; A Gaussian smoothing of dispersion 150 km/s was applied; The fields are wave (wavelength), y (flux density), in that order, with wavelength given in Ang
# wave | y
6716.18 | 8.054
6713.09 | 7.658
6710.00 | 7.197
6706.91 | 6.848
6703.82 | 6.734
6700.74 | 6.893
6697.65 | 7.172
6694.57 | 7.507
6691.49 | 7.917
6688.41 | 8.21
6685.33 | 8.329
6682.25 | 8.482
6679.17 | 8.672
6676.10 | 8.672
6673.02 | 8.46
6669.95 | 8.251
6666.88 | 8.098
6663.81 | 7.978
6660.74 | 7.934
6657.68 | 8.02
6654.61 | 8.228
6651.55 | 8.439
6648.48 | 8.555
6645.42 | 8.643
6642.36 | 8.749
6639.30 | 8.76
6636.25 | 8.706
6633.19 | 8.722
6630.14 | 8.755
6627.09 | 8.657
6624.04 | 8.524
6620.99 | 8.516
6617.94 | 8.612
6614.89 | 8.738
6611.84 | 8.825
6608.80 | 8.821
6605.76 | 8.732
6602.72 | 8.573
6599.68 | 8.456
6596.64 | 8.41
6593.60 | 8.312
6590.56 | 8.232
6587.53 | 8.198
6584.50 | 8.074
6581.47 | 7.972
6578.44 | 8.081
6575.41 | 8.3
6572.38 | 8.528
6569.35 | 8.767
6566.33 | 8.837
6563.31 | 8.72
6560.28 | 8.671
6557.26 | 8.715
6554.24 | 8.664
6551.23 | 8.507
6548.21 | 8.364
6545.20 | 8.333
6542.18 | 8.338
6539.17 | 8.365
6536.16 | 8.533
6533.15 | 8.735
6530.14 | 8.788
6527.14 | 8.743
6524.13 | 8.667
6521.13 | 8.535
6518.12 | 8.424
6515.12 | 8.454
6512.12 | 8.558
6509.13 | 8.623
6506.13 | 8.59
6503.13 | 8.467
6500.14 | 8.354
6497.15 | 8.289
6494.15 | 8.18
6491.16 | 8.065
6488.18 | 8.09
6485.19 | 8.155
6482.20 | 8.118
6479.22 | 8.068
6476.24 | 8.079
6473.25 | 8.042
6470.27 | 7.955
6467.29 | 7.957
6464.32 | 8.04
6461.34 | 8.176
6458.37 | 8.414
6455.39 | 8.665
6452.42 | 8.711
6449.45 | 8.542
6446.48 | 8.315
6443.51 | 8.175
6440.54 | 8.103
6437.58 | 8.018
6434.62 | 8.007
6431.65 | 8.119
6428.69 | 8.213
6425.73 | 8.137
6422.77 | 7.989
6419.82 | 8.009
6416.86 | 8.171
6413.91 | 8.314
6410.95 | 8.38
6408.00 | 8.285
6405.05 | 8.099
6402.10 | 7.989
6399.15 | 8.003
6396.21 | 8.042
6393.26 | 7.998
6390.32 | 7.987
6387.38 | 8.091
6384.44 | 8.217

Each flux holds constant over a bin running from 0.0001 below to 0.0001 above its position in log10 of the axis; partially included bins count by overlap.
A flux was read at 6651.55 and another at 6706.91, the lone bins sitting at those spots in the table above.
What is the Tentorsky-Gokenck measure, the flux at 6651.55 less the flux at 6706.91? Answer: 1.6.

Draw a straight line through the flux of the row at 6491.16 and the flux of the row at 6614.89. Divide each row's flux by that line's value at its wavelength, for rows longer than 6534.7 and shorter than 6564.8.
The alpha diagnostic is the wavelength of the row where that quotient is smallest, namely 6545.20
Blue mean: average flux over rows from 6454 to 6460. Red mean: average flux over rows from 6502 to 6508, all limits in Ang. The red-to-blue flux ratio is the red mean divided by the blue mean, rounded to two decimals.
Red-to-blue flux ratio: 1.00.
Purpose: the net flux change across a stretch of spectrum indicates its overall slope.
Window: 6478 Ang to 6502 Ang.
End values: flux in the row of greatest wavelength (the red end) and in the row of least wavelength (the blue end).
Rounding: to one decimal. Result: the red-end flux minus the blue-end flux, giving 0.3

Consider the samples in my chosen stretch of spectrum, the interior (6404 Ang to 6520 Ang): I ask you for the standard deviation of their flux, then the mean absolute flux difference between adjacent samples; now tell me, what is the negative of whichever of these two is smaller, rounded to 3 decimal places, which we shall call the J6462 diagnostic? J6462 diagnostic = -0.096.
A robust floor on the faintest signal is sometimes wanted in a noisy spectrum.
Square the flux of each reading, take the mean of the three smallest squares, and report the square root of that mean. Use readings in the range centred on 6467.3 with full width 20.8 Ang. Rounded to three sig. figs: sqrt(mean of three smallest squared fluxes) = 7.98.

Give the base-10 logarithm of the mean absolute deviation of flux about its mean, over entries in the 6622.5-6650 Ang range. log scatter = -1.15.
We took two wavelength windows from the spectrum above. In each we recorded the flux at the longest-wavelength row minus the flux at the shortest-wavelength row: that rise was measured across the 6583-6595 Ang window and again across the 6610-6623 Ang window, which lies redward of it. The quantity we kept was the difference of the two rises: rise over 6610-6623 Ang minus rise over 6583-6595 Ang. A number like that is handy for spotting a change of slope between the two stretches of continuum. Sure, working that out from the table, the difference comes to -0.55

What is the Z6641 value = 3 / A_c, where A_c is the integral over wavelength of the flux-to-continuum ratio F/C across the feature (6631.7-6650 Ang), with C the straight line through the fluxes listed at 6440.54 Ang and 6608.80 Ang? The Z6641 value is 0.169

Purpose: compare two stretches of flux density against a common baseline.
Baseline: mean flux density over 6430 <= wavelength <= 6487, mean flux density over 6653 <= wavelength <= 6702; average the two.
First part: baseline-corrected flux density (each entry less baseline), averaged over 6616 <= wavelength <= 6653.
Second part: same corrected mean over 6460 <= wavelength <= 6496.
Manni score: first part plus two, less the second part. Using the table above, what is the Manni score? 2.6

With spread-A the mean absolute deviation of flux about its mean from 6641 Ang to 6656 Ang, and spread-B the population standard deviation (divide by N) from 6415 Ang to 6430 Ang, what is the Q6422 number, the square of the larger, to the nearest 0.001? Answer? 0.023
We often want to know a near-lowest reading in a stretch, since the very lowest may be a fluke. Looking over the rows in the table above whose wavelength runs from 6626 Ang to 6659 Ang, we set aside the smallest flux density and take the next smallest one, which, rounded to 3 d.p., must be 8.228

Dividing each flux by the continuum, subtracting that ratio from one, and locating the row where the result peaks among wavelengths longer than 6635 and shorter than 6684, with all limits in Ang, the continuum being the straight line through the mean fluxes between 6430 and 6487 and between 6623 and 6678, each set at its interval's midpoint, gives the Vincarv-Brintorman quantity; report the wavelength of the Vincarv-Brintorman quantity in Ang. 6660.74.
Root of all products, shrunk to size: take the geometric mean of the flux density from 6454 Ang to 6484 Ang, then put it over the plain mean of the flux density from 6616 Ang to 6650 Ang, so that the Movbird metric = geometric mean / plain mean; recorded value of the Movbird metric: 0.94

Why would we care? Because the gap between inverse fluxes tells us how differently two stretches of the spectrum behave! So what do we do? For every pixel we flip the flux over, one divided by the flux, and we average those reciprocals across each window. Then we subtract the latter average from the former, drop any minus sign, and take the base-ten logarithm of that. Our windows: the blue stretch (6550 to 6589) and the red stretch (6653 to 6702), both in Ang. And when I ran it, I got -2.2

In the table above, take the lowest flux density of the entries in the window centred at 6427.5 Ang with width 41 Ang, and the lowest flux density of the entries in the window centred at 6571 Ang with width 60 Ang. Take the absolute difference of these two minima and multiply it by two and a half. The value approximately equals 0.0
